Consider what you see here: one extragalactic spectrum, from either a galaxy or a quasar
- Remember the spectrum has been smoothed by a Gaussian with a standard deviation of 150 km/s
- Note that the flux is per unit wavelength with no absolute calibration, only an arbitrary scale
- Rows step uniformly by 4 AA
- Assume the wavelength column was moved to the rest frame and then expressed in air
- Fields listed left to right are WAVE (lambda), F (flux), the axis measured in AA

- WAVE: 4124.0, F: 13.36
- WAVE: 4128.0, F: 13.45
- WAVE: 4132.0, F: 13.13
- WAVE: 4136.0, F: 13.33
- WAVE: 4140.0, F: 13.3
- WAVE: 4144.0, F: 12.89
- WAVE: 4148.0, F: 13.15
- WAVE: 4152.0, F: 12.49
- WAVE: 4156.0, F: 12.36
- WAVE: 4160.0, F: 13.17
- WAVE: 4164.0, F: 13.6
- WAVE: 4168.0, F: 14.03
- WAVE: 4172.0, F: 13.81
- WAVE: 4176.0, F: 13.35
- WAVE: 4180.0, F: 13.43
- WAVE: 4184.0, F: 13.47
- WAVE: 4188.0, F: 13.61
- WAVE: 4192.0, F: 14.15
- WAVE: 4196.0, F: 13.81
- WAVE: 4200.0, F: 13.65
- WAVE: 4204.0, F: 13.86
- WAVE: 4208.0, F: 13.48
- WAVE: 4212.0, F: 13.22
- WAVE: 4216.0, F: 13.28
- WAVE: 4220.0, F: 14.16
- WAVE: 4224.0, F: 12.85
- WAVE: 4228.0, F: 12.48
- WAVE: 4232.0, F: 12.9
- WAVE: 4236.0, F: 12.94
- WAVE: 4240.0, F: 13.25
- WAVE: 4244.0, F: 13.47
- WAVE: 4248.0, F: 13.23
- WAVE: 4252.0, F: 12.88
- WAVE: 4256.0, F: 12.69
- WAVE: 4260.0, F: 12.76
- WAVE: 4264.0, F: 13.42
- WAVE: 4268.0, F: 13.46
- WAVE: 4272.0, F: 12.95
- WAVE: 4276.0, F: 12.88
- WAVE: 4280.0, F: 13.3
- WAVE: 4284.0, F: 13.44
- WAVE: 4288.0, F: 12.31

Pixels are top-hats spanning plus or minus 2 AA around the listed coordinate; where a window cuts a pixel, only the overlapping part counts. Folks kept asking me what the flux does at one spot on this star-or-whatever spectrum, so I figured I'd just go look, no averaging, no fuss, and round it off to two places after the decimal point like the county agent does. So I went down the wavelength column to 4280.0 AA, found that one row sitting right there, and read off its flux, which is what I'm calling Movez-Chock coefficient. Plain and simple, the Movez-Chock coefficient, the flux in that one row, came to 13.30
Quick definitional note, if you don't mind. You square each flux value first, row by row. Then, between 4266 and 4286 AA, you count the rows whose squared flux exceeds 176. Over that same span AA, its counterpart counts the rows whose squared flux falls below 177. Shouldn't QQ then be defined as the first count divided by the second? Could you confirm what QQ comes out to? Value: 1.0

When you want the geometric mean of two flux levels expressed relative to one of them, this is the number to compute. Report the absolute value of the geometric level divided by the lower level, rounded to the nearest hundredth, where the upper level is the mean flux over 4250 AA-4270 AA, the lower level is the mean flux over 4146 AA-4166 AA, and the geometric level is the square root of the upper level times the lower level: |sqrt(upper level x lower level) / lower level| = 1.00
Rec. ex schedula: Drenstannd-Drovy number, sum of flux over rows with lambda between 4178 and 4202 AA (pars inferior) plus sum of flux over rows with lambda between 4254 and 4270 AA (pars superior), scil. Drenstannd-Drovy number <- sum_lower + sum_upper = 134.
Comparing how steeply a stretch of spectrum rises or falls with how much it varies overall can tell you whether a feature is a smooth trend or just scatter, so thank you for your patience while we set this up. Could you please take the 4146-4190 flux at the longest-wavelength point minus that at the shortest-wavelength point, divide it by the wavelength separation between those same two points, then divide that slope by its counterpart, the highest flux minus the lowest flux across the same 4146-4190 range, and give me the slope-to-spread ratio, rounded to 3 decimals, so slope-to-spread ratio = 0.007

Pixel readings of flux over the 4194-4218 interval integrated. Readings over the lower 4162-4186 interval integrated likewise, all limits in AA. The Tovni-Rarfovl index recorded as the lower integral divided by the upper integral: 1.00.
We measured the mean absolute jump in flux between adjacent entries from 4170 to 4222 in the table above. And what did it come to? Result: 0.30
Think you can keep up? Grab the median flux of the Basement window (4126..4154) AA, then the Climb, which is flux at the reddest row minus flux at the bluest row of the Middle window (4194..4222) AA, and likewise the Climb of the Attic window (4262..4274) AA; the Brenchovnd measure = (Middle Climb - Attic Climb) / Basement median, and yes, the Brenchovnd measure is 0.06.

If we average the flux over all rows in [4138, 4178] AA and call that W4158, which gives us 13.2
